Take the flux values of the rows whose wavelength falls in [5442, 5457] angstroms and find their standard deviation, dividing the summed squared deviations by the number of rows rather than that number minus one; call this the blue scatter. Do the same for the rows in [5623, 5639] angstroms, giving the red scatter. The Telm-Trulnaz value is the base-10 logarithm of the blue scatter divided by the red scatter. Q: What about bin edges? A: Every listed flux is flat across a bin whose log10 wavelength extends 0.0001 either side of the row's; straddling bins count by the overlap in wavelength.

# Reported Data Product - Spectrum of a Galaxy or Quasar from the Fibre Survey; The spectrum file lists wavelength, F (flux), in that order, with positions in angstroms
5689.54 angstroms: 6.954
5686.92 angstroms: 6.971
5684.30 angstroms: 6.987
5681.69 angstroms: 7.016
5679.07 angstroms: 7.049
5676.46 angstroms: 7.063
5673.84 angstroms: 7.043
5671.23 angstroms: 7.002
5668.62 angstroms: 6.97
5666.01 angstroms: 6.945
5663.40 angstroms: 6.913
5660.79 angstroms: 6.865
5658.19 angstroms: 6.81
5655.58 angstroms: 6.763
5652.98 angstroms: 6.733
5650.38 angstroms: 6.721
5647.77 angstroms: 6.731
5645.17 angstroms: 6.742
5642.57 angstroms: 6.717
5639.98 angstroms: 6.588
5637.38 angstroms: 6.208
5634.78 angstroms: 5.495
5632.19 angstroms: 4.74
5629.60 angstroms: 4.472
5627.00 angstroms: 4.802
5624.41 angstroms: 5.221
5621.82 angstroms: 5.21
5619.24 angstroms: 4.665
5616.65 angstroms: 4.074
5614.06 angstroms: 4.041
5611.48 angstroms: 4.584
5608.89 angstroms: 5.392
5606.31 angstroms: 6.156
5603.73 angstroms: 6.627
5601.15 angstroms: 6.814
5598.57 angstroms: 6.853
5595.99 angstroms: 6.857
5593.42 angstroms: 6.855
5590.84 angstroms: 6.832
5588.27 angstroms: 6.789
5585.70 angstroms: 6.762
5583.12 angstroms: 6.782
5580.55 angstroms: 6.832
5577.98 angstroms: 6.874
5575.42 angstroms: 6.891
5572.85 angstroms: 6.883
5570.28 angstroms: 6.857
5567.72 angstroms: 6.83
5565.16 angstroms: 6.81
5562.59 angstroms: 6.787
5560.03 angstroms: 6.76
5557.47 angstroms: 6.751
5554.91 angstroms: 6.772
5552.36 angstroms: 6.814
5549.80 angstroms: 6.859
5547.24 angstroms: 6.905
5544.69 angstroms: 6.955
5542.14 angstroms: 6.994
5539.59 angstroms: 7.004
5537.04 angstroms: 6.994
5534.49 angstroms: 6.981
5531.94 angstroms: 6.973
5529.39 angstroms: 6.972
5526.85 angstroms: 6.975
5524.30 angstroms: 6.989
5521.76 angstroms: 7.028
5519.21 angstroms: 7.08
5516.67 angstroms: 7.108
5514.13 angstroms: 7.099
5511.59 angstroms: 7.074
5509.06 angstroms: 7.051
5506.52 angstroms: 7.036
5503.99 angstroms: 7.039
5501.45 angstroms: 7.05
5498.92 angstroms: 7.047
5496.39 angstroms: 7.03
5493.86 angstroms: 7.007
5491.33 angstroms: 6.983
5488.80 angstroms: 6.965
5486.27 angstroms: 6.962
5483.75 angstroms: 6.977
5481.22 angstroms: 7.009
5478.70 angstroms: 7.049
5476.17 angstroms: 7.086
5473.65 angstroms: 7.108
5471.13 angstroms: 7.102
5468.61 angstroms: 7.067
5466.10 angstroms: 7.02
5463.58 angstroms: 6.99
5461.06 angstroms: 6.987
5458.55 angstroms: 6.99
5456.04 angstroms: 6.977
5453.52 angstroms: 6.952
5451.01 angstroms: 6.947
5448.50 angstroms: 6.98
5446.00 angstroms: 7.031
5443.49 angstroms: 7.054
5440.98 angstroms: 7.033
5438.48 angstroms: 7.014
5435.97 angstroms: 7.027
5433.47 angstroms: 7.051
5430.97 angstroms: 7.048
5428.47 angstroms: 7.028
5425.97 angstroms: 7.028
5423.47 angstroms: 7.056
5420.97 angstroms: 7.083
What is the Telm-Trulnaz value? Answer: -1.2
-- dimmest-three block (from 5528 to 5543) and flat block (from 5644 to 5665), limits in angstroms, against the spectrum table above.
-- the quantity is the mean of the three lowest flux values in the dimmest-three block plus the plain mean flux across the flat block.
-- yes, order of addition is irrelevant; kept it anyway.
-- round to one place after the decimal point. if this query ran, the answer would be 13.8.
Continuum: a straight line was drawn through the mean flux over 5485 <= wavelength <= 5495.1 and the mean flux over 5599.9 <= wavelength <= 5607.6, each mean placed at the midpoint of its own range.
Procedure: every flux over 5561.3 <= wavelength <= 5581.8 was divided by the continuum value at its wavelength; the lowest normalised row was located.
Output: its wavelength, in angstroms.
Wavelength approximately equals 5562.59 angstroms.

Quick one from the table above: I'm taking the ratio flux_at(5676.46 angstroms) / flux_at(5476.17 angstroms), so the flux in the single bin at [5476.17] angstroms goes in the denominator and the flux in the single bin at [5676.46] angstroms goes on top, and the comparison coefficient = 1.00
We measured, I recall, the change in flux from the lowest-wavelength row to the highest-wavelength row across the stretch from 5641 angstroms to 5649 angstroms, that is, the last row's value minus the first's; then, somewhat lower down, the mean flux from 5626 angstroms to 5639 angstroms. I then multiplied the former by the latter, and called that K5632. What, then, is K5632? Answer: 0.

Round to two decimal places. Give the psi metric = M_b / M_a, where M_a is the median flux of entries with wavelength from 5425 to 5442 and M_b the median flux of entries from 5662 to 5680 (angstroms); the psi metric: 1.00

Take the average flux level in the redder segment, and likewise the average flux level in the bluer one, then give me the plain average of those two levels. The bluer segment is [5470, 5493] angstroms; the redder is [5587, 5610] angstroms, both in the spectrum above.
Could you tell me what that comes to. 6.80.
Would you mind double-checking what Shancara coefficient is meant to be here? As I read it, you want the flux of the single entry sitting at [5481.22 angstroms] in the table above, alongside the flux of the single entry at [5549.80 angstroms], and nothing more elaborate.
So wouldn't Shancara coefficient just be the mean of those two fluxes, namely 6.93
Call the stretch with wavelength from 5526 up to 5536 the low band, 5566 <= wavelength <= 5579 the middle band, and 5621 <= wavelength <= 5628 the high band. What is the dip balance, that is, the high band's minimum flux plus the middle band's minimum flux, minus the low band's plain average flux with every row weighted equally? 4.7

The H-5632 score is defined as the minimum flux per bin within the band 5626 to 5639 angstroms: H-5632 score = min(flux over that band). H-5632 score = 4.472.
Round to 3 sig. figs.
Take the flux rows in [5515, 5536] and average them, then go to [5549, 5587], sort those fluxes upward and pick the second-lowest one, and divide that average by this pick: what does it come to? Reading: 1.04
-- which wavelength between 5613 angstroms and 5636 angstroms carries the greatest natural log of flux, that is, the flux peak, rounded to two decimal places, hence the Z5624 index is 5634.78 angstroms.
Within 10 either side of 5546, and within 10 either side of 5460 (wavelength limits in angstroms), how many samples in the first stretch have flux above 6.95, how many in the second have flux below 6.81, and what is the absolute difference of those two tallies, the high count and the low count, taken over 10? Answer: 0.40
